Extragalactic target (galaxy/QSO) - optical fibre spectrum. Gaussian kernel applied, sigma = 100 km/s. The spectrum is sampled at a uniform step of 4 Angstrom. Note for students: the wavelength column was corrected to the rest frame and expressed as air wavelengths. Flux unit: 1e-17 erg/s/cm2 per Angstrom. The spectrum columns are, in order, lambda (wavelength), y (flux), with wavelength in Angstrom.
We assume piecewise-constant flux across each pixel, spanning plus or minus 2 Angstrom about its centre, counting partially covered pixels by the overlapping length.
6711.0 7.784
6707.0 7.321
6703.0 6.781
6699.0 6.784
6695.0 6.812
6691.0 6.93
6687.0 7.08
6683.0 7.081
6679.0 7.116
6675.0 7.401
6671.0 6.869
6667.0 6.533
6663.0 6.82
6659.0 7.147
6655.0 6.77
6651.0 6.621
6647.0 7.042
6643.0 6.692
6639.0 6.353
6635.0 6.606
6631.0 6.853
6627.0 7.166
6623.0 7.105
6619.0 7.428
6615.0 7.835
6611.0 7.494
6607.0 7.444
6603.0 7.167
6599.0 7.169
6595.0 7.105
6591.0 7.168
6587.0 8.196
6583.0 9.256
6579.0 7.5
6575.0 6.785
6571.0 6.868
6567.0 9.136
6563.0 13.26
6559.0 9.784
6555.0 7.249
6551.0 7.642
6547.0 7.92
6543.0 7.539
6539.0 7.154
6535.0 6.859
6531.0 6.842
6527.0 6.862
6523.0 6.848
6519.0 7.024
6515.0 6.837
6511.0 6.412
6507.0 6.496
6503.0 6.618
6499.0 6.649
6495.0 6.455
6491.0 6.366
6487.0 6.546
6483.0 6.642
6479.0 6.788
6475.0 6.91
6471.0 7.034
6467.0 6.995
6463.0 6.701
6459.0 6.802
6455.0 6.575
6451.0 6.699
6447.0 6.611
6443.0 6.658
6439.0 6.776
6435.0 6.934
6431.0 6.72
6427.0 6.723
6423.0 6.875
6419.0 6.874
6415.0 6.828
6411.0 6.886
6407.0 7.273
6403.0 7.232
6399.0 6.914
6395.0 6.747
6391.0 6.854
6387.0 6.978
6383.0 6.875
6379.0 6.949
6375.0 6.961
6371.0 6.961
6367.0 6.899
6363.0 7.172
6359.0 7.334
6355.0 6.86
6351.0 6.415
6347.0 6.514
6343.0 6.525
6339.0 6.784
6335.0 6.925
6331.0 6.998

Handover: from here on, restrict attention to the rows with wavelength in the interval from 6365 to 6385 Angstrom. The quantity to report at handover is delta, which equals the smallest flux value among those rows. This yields 6.875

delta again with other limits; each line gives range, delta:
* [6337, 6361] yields 6.415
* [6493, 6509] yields 6.455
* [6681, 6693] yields 6.93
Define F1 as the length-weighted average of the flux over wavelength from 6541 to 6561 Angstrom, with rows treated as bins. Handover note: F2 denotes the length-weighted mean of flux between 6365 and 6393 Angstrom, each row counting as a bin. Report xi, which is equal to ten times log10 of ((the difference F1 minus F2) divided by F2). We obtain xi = -8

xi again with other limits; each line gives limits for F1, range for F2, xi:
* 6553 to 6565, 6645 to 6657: -3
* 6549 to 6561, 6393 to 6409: -8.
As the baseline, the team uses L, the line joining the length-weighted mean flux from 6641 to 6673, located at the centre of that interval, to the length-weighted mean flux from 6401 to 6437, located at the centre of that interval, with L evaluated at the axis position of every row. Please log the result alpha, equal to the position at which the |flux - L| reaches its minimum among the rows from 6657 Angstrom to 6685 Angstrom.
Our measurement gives 6663.0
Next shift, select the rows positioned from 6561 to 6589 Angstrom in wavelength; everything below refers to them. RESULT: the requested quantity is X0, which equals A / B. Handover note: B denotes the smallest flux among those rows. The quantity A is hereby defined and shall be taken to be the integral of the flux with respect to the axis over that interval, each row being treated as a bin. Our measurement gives 36.0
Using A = 244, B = 6.785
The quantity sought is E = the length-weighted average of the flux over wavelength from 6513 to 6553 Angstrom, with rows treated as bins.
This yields 7.15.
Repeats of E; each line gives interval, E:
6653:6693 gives 6.97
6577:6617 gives 7.63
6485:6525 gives 6.63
